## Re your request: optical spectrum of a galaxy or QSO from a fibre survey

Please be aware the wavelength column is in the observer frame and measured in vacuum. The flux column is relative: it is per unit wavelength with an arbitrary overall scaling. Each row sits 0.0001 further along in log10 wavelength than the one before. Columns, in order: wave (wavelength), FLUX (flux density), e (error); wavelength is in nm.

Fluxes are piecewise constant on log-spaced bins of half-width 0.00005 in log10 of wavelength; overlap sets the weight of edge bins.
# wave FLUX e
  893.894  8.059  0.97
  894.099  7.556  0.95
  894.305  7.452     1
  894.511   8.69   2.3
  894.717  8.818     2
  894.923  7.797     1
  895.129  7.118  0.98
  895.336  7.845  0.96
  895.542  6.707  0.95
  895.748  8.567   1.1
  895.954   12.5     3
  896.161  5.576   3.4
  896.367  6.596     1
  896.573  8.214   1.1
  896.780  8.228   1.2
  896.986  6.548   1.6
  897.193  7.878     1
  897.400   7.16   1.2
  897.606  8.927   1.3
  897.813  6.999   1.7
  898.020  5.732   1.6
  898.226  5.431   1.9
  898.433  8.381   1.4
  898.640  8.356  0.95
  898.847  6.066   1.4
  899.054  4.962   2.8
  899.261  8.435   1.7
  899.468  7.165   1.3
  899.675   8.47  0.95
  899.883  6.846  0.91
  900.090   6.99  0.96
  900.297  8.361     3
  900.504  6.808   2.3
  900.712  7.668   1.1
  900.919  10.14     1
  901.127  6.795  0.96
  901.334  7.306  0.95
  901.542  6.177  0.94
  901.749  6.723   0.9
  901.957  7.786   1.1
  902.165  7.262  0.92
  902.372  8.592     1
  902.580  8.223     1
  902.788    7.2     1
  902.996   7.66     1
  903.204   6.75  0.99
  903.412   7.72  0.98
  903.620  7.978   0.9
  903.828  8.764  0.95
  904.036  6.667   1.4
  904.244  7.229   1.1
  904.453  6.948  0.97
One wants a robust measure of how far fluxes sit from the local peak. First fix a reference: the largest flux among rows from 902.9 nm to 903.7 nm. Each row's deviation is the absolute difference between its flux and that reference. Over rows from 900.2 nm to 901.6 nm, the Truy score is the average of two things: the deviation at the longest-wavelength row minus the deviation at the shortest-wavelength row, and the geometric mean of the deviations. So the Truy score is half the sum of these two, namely 1.2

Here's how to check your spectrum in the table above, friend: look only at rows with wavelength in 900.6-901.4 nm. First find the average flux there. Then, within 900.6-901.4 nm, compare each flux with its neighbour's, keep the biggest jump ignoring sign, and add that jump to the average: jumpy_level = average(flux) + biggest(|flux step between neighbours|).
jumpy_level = 11.3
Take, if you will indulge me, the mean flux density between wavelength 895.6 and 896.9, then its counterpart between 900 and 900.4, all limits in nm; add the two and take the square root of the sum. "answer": 3.99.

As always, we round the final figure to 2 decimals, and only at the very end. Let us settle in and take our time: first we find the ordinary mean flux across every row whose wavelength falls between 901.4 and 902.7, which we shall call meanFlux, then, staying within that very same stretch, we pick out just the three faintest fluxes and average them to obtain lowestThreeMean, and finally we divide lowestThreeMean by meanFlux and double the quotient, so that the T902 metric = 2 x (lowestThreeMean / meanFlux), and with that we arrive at 1.80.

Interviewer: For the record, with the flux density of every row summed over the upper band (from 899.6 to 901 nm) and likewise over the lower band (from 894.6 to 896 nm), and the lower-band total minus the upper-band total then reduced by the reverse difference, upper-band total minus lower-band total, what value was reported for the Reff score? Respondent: 8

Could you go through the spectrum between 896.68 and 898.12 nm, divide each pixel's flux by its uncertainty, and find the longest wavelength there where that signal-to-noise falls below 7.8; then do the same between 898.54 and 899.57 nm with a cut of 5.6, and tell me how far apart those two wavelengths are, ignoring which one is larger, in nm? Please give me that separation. 1.45 nm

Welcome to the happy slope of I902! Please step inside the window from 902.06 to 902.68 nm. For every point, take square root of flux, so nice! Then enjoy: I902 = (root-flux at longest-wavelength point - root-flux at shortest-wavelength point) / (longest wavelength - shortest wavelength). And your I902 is 0.4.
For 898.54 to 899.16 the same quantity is -1.6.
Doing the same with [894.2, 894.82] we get 0.6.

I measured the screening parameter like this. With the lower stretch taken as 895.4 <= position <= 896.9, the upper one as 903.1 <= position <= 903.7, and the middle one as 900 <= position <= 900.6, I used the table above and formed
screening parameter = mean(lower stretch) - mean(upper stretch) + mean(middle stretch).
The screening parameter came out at 8.0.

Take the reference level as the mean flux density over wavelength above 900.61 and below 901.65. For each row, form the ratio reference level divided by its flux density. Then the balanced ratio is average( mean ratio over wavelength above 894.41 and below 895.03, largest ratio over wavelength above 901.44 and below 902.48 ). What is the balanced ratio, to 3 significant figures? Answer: 1.07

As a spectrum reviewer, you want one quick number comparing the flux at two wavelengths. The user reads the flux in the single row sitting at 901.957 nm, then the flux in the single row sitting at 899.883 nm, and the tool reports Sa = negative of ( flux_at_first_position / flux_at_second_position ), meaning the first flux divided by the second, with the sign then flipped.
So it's -1.14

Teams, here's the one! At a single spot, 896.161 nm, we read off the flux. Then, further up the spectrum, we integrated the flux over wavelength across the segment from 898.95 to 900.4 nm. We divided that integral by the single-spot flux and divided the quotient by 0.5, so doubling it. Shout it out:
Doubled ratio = 3.8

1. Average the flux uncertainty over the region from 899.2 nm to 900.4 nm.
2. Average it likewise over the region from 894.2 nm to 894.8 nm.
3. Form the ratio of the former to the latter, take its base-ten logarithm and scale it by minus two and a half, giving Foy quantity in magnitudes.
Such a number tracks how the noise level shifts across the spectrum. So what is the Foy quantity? 0.20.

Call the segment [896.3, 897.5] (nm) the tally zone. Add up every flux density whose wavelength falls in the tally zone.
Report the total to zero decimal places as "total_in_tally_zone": 45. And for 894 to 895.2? 47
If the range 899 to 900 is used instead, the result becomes 36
